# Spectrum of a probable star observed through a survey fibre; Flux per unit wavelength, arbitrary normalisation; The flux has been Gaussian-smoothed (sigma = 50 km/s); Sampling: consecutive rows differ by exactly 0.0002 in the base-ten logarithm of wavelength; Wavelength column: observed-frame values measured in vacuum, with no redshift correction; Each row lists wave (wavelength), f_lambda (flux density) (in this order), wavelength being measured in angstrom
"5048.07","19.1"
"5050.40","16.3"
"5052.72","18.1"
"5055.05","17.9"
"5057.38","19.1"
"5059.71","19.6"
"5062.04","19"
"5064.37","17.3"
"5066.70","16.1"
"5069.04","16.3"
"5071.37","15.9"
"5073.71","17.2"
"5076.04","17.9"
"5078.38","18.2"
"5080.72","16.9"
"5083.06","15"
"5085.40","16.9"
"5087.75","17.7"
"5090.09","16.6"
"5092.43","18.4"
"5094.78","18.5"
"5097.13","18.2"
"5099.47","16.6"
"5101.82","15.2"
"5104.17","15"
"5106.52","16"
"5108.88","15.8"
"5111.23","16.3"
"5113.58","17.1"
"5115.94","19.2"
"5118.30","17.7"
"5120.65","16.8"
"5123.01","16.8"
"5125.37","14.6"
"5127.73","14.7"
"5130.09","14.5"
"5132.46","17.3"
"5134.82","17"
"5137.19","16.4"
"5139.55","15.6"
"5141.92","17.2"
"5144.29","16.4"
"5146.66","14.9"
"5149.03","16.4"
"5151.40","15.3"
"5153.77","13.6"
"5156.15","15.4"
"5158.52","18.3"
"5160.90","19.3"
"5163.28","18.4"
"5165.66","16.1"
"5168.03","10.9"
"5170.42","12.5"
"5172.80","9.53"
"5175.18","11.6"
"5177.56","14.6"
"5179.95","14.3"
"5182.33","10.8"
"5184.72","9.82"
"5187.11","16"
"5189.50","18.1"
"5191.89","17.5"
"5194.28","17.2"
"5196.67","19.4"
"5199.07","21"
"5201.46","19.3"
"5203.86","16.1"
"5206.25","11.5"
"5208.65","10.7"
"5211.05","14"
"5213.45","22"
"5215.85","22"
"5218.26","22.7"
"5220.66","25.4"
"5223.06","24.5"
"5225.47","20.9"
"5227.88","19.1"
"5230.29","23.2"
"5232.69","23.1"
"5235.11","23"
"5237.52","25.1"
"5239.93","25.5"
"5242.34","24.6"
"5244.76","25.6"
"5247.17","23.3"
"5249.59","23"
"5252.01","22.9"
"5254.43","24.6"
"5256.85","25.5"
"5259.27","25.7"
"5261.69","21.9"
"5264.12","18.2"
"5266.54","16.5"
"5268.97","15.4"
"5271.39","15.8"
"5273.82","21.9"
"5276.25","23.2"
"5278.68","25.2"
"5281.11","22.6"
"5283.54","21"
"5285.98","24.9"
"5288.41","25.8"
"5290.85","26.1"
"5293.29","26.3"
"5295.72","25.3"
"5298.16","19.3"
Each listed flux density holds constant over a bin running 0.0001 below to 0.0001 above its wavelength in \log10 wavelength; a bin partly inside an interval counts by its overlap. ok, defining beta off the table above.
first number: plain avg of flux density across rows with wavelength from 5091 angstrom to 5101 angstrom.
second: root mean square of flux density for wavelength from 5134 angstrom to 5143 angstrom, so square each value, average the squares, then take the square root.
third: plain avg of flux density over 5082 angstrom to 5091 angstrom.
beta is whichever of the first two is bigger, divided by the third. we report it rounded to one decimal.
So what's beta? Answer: 1.1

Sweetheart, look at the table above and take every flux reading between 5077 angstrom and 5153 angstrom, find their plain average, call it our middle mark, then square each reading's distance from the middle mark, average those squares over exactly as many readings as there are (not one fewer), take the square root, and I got 1.2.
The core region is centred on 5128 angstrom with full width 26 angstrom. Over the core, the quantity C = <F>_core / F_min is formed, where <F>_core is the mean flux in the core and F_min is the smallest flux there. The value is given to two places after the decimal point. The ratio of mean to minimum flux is 1.13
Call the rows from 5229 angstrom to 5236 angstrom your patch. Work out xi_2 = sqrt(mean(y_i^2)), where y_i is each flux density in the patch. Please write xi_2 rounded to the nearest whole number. 23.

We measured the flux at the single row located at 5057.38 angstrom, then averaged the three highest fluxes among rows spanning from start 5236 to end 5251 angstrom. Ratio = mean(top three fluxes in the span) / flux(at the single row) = 1.3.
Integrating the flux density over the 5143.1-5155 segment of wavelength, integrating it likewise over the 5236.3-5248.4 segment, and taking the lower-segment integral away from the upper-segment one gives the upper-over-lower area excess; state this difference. 118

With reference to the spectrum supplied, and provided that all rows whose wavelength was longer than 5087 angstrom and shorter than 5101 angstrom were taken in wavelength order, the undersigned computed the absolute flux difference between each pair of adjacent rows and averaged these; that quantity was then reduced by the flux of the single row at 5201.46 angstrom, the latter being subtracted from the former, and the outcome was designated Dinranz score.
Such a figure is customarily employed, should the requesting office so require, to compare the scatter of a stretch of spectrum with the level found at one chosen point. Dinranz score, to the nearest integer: -18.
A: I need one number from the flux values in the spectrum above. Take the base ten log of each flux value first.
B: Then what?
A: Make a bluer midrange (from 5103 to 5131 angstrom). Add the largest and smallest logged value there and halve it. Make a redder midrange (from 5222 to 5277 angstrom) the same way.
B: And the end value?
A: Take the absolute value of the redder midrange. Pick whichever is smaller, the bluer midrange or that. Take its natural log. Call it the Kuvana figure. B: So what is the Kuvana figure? 0.20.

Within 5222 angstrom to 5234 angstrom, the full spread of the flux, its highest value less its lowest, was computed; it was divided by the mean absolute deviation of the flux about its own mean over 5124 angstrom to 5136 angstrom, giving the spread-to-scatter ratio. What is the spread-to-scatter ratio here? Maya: 4.4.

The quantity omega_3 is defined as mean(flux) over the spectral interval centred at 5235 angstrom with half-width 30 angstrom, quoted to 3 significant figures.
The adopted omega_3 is 21.9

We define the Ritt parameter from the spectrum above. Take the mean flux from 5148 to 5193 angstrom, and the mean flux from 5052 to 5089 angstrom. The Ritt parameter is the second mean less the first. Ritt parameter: 2.8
